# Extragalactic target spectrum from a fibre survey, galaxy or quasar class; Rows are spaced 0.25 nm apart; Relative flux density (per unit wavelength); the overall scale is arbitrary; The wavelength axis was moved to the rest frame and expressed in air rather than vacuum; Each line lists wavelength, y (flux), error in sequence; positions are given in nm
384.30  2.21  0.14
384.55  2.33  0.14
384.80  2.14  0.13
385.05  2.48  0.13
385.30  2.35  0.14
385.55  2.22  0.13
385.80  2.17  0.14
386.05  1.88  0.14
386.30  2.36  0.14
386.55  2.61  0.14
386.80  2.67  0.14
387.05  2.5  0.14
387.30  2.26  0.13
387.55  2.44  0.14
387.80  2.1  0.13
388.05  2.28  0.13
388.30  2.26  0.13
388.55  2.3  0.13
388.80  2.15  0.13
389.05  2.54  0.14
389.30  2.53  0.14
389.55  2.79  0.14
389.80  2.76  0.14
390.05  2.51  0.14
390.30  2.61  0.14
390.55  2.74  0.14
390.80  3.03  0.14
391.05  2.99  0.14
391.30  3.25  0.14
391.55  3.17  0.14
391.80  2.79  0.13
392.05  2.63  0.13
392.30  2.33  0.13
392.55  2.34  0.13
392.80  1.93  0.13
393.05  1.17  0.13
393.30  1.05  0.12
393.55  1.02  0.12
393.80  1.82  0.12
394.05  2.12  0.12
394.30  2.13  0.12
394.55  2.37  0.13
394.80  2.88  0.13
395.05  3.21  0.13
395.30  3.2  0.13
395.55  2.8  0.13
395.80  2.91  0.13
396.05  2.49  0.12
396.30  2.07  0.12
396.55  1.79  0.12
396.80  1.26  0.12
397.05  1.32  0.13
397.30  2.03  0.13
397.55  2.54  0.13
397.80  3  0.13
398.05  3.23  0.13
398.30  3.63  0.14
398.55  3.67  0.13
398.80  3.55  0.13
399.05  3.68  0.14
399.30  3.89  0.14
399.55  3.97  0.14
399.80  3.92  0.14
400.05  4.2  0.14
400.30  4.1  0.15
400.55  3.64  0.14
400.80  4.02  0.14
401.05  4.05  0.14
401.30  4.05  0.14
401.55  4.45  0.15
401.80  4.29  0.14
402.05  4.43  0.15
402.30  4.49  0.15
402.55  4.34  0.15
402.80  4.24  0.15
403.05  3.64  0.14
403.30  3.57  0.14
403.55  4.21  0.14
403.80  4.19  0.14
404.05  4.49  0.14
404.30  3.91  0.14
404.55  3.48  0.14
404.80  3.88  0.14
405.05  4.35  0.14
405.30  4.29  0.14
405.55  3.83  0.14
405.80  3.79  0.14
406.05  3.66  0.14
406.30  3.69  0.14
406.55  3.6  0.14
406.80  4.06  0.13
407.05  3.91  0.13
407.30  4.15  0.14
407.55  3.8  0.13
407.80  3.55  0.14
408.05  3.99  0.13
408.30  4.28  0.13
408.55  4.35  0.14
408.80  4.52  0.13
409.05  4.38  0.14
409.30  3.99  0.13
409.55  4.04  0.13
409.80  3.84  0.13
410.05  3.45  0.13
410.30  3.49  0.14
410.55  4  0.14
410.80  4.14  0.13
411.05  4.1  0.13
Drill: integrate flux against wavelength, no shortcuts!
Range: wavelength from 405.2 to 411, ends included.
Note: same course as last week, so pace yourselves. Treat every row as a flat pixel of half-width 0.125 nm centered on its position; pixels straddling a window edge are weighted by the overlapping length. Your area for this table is 23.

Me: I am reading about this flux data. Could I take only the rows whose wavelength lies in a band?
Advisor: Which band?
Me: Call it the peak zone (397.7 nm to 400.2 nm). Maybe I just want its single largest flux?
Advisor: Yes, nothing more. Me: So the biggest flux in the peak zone 4.2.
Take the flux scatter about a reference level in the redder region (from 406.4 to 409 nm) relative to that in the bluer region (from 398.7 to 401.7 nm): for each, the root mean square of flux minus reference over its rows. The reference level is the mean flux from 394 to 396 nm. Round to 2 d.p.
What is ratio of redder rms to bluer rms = 1.06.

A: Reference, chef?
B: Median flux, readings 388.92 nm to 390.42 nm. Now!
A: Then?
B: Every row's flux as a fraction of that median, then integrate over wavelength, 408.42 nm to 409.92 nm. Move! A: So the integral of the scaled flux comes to 2.4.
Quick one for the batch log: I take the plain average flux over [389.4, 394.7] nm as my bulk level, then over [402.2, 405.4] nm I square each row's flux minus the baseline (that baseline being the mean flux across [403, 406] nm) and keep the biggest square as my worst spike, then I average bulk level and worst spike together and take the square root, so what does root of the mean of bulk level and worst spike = 1.15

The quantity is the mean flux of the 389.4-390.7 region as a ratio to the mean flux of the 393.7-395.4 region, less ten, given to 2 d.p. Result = -8.94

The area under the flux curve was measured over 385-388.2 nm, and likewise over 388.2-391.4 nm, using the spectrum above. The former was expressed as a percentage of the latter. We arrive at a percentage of 88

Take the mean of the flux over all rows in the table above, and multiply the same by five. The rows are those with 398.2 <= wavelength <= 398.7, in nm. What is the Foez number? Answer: 18.2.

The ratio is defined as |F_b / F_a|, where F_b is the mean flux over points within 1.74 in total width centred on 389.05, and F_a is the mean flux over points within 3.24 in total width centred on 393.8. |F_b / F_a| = 1.2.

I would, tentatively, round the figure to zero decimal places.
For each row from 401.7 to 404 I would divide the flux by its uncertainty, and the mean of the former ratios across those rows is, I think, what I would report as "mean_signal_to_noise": 29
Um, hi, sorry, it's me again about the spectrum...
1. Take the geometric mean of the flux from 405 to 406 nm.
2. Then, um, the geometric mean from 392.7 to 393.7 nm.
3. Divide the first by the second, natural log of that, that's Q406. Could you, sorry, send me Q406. 1.2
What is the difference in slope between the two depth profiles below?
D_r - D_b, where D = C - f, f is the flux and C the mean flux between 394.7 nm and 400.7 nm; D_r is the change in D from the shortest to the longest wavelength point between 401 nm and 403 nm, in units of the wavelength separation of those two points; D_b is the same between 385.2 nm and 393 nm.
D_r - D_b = -0.16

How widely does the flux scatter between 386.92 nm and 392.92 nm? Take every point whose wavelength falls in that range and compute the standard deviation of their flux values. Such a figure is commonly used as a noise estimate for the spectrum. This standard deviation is 0.3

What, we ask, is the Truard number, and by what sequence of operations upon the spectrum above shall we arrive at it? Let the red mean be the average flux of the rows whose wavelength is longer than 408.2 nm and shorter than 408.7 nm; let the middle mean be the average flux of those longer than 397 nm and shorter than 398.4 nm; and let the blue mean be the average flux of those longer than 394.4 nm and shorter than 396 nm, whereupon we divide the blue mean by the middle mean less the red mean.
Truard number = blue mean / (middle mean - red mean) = -1.7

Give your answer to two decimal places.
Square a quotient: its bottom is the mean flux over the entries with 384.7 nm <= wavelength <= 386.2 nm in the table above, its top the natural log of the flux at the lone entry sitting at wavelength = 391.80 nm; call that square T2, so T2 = 0.22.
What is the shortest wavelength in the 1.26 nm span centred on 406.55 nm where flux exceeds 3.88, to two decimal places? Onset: 406.80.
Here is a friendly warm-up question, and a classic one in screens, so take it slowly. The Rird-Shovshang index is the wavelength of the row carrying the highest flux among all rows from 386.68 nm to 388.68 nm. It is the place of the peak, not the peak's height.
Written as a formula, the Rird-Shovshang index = 386.80 nm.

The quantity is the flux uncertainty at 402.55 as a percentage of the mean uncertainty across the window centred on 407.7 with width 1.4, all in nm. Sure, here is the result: 112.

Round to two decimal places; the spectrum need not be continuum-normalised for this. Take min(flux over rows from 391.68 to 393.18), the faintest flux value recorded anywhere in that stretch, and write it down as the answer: 1.17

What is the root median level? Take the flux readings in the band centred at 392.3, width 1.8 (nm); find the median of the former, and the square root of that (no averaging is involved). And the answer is 1.53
